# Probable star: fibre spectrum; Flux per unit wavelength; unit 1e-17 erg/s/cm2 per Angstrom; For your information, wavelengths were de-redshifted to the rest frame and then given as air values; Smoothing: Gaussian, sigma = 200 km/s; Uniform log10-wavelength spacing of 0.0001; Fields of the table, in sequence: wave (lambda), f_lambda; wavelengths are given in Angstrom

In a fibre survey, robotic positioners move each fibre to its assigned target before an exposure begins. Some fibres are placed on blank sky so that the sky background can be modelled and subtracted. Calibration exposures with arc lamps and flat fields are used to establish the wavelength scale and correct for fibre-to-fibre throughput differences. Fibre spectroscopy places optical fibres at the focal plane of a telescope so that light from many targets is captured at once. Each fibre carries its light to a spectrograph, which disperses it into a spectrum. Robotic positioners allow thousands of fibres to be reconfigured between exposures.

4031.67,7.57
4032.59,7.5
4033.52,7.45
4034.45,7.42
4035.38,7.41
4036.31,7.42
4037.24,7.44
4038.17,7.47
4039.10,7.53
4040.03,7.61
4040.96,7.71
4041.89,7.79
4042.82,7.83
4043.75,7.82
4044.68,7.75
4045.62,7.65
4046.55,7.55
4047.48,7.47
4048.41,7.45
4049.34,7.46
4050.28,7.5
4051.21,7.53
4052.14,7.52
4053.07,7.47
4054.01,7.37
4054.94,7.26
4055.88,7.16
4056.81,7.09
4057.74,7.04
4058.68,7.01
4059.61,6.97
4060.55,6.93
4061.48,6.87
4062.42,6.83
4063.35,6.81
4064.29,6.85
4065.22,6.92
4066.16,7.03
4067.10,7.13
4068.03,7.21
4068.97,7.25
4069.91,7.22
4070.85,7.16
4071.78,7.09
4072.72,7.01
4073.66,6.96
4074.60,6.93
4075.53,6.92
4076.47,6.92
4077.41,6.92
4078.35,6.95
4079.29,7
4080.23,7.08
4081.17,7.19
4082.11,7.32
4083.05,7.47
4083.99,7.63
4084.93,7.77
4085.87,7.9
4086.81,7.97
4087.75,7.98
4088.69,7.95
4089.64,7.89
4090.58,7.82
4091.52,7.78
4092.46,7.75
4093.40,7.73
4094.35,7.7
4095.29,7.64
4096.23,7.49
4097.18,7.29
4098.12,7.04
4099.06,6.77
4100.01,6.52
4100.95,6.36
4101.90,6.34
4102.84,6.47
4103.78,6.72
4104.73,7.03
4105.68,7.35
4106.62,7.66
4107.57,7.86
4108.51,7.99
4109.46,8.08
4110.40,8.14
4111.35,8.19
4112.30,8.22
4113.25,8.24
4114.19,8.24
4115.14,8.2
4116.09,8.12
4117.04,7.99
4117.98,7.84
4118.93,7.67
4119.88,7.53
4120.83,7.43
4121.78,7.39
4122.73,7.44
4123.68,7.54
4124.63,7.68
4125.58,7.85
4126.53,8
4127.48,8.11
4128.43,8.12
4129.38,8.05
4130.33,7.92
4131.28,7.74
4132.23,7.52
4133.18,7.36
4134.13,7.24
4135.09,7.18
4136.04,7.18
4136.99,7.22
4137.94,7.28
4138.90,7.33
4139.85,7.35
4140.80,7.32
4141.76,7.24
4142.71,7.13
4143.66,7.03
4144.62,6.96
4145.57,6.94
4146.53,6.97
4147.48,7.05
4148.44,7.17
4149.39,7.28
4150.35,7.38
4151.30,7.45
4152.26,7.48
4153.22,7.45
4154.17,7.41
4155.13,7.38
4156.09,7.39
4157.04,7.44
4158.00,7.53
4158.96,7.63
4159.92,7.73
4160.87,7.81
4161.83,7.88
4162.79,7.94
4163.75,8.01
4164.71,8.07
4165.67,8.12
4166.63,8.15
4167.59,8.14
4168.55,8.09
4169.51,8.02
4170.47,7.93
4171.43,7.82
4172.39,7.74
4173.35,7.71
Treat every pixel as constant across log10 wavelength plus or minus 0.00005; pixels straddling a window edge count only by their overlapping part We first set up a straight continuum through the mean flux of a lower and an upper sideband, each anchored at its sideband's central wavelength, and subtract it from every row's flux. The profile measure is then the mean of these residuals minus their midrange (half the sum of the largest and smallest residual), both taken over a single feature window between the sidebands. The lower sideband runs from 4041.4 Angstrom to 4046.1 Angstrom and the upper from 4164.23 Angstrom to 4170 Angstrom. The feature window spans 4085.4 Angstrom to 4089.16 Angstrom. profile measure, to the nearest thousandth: 0.009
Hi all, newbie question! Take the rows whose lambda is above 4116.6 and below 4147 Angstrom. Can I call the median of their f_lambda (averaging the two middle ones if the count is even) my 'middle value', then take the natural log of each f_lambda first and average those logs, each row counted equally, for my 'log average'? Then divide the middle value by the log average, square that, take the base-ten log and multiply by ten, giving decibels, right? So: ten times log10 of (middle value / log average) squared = 11.3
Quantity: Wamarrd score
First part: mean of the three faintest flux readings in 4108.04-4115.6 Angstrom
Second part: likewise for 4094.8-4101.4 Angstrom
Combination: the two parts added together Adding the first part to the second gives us 14.6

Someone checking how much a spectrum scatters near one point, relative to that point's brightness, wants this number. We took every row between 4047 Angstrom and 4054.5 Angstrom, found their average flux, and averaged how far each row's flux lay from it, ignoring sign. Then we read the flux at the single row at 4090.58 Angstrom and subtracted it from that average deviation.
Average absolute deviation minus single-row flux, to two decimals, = -7.79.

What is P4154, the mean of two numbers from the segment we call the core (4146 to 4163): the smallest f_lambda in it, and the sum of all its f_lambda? 71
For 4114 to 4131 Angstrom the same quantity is 74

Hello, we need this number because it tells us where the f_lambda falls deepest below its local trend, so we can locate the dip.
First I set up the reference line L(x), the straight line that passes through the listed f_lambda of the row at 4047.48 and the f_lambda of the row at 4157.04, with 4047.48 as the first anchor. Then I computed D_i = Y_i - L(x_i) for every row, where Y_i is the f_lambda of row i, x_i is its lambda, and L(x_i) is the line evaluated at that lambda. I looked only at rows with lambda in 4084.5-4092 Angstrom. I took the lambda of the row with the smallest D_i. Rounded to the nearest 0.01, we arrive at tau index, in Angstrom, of 4084.93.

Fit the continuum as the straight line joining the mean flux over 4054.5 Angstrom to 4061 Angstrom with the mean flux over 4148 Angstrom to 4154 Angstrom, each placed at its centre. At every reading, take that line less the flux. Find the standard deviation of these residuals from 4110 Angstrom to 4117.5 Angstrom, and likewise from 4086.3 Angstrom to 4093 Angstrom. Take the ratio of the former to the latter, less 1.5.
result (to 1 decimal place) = -0.6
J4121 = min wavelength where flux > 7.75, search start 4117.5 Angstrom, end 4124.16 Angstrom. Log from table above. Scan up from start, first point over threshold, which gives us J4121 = 4117.98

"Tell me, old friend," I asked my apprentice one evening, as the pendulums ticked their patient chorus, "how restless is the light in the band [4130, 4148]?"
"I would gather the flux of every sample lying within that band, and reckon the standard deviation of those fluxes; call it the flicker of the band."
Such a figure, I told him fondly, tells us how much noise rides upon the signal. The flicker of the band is 0.25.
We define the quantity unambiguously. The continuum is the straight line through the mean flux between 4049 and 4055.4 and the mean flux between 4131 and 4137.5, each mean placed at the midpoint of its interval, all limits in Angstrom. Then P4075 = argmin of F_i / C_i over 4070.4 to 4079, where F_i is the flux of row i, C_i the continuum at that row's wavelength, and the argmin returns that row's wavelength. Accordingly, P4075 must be 4075.53 Angstrom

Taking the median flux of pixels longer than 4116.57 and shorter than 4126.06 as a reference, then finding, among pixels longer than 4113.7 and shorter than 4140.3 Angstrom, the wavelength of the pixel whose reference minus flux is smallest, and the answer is 4114.19 Angstrom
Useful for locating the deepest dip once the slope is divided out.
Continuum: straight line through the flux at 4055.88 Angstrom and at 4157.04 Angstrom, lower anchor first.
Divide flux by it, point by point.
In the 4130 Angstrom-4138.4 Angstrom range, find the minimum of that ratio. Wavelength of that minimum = 4136.04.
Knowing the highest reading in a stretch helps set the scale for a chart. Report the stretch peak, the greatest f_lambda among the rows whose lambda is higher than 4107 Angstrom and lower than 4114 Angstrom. 8.24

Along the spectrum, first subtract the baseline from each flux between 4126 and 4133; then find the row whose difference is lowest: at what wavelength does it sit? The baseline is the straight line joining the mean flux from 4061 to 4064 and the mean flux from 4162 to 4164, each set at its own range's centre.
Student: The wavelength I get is 4132.23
